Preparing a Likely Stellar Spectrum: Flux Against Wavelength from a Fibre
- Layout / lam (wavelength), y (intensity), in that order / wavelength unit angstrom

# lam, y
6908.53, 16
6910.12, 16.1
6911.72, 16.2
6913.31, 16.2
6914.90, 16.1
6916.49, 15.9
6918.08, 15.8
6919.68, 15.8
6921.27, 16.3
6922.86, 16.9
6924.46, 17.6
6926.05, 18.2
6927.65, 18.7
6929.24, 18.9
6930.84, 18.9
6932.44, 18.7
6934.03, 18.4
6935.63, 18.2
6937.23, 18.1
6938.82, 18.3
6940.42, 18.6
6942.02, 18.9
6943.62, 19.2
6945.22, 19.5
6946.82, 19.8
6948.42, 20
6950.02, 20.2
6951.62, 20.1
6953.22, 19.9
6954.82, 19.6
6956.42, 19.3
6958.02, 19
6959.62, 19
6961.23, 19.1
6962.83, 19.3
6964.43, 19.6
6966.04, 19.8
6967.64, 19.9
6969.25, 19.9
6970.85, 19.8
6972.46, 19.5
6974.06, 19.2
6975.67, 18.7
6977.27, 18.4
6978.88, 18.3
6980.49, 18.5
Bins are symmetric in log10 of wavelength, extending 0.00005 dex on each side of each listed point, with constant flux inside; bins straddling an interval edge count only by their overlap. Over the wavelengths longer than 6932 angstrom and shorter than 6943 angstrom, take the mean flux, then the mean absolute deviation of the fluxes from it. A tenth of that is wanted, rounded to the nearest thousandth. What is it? 0.024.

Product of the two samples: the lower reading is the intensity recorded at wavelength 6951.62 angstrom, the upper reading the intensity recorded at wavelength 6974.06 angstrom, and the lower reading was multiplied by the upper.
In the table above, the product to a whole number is 386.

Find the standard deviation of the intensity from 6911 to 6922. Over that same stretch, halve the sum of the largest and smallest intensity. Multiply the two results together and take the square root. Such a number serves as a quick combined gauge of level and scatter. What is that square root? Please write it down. 1.8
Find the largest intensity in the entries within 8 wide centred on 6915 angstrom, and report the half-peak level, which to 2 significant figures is 8.1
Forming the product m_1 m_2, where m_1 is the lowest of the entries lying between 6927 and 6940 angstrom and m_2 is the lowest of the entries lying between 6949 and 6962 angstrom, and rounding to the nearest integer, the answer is 344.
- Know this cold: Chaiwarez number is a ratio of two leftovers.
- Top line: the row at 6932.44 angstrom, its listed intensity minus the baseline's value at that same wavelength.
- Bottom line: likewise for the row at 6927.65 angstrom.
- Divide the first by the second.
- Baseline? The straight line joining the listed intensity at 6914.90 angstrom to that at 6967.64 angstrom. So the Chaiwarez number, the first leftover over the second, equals 0.8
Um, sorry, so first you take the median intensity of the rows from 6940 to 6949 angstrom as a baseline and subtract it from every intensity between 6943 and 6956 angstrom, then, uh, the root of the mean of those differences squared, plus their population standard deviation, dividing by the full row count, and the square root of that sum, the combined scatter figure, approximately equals 0.92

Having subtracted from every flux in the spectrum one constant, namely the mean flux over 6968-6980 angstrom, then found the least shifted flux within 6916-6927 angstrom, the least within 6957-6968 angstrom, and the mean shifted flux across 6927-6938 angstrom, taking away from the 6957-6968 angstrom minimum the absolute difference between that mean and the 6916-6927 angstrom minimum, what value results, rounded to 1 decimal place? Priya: -2.9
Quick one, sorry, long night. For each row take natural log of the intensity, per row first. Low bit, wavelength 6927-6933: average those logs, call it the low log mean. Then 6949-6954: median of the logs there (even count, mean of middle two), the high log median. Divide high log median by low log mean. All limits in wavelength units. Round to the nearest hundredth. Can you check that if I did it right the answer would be 1.02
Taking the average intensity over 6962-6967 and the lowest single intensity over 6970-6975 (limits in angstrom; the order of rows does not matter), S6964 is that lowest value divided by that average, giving 0.98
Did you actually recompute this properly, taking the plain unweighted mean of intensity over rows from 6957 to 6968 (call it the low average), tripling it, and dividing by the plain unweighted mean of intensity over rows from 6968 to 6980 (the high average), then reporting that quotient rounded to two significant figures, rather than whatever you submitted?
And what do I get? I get 3.0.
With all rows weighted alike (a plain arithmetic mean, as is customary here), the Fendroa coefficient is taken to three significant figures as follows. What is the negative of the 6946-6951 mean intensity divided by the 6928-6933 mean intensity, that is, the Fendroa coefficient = -1.06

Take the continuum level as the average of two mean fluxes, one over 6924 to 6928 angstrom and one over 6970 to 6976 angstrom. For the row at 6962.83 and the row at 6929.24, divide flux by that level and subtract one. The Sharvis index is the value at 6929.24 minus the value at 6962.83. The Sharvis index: -0.021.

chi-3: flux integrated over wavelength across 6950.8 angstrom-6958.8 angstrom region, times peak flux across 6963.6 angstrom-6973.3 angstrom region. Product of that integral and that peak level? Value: 3120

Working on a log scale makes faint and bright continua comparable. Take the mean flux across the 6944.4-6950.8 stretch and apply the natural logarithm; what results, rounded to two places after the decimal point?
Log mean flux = 2.99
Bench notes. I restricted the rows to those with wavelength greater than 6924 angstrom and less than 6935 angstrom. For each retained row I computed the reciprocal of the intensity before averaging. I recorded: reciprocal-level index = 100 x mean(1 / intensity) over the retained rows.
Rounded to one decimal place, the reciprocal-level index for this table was 5.4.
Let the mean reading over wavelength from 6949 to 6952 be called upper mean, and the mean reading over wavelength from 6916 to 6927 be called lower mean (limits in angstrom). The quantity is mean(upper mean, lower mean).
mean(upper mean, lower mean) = 18.4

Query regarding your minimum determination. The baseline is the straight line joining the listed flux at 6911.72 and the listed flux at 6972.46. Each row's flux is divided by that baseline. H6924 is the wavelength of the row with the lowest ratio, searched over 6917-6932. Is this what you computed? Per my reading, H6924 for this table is 6919.68 angstrom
